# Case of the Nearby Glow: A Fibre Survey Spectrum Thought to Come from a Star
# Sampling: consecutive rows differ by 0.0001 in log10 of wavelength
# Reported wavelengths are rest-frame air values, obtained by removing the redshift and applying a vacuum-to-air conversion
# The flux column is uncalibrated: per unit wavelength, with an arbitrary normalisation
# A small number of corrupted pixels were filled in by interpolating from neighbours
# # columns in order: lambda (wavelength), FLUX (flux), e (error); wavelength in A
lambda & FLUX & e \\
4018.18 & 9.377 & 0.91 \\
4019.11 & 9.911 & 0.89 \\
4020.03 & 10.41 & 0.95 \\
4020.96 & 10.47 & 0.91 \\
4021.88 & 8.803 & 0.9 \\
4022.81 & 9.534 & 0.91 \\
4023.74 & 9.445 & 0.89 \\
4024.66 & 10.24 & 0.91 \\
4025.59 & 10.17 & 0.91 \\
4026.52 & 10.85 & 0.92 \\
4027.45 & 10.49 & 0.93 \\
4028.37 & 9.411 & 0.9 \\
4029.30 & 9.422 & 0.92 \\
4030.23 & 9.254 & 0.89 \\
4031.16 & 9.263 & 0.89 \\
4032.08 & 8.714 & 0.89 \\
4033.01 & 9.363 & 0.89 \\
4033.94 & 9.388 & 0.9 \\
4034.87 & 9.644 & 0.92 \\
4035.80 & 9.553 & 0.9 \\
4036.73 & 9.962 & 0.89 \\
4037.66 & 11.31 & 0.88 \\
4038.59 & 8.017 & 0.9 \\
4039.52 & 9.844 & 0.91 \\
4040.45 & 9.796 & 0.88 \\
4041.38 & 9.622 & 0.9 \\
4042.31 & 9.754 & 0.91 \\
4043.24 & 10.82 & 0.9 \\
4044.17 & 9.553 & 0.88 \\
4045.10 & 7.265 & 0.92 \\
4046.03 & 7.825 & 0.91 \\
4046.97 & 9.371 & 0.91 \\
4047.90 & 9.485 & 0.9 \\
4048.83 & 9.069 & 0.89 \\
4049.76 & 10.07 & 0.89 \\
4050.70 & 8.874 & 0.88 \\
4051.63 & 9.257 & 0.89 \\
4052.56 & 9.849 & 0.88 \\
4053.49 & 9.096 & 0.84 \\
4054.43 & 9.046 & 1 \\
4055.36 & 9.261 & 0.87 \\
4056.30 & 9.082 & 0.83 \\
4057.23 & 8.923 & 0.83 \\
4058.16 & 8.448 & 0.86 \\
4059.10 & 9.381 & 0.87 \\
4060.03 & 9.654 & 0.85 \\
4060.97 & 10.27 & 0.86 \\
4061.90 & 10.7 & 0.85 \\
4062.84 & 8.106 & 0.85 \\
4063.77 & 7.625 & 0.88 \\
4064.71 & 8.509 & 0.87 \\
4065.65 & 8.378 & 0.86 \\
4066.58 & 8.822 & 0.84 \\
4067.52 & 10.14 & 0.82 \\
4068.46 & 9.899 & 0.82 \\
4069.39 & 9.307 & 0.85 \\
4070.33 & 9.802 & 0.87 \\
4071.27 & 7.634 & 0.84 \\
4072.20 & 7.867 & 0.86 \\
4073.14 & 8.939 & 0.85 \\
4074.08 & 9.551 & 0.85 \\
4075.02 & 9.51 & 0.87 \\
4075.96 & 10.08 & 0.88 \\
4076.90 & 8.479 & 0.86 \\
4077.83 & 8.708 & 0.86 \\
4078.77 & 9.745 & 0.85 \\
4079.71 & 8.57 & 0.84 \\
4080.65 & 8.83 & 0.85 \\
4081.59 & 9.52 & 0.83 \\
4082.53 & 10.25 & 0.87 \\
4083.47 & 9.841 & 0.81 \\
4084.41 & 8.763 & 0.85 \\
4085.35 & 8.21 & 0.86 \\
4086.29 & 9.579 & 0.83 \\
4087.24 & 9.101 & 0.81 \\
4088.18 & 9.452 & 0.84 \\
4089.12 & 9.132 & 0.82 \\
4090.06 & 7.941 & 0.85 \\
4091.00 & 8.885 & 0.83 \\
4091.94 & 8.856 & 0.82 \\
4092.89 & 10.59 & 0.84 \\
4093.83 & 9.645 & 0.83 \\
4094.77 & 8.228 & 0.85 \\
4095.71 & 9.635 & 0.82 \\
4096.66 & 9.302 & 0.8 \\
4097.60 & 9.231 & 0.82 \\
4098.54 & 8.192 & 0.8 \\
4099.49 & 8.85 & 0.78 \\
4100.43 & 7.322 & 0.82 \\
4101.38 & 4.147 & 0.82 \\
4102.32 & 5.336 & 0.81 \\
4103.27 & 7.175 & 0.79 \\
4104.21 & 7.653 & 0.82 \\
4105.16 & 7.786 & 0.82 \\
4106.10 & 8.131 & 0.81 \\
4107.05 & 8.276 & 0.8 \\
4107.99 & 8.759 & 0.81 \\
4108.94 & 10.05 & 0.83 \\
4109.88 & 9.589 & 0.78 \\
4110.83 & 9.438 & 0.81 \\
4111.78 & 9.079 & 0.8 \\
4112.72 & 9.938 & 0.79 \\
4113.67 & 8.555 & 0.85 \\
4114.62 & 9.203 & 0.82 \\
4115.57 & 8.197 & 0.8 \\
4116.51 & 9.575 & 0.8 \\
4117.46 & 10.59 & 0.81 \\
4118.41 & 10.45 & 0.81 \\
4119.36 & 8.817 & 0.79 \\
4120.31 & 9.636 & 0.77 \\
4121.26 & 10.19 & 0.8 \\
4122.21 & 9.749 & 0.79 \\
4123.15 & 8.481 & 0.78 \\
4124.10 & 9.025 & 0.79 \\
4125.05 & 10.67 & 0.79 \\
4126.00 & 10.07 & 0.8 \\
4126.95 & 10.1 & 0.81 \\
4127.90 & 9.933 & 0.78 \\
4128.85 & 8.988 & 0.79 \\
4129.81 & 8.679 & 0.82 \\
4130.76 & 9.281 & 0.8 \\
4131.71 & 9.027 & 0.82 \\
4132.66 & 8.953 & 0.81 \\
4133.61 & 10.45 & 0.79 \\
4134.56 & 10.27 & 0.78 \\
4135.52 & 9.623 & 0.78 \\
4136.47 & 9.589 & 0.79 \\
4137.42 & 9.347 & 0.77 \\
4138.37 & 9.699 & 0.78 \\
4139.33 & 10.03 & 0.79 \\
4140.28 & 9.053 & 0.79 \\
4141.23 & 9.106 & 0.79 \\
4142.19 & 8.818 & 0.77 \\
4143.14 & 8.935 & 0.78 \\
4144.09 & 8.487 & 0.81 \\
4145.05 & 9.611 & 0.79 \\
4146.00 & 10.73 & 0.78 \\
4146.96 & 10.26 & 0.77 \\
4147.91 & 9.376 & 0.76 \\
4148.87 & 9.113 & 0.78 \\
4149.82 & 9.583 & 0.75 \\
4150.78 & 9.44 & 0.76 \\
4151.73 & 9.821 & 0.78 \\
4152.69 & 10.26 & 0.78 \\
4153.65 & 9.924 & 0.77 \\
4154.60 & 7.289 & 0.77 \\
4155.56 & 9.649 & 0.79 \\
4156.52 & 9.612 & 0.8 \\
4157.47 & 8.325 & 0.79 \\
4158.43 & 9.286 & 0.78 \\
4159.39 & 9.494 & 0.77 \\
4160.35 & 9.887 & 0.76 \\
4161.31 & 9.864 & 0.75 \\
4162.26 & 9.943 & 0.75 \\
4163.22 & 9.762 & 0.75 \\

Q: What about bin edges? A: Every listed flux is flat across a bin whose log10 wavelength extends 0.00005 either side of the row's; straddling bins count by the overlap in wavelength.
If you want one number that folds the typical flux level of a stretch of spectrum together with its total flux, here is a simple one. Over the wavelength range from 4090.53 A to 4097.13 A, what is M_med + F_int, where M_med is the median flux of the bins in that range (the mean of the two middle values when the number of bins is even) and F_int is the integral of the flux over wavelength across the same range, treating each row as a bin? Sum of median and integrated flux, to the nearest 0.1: 70.7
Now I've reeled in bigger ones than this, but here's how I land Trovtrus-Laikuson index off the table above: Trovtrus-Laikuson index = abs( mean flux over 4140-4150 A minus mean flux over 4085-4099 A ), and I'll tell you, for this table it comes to 0.30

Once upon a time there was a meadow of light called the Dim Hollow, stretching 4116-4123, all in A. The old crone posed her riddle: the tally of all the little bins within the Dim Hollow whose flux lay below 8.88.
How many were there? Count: 1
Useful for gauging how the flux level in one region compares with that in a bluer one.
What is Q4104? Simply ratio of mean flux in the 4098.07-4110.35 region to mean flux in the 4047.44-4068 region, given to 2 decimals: 0.85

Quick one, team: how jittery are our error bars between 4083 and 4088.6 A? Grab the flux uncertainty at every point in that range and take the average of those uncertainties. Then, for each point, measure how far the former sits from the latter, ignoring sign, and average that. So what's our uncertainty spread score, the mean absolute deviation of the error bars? 0.0167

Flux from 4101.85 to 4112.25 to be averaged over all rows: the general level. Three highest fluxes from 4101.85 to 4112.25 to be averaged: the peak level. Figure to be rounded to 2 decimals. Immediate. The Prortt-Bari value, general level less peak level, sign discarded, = 1.39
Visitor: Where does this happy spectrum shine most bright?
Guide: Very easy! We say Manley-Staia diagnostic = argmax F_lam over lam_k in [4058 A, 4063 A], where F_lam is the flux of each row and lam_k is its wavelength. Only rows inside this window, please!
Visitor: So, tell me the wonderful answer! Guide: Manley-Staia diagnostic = 4061.90 A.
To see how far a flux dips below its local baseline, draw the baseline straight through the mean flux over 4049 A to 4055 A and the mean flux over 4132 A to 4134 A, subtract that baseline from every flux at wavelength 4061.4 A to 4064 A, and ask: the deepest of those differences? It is -1.8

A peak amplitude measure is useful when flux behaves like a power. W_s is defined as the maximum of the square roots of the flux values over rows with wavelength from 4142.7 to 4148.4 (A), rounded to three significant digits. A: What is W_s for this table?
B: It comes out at 3.28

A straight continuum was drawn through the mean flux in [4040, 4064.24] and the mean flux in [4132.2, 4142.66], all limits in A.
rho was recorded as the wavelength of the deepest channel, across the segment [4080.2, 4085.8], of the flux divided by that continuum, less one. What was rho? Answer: 4085.35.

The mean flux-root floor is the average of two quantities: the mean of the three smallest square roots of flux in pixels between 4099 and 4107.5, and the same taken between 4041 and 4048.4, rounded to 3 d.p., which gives 2.596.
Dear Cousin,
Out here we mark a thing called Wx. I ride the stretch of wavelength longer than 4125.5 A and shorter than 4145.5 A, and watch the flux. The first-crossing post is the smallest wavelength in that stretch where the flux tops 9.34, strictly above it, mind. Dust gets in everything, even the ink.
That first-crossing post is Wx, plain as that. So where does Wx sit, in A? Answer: 4126.00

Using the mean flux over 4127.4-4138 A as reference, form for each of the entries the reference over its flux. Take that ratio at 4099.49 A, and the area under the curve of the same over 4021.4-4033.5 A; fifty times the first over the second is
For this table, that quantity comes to 4.5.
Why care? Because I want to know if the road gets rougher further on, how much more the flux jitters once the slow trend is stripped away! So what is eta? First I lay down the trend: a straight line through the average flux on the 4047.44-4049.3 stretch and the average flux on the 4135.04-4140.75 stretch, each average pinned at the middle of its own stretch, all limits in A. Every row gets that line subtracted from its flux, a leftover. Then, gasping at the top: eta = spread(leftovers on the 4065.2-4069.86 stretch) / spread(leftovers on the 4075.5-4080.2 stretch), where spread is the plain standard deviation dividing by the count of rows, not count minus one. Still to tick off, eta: 1.0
